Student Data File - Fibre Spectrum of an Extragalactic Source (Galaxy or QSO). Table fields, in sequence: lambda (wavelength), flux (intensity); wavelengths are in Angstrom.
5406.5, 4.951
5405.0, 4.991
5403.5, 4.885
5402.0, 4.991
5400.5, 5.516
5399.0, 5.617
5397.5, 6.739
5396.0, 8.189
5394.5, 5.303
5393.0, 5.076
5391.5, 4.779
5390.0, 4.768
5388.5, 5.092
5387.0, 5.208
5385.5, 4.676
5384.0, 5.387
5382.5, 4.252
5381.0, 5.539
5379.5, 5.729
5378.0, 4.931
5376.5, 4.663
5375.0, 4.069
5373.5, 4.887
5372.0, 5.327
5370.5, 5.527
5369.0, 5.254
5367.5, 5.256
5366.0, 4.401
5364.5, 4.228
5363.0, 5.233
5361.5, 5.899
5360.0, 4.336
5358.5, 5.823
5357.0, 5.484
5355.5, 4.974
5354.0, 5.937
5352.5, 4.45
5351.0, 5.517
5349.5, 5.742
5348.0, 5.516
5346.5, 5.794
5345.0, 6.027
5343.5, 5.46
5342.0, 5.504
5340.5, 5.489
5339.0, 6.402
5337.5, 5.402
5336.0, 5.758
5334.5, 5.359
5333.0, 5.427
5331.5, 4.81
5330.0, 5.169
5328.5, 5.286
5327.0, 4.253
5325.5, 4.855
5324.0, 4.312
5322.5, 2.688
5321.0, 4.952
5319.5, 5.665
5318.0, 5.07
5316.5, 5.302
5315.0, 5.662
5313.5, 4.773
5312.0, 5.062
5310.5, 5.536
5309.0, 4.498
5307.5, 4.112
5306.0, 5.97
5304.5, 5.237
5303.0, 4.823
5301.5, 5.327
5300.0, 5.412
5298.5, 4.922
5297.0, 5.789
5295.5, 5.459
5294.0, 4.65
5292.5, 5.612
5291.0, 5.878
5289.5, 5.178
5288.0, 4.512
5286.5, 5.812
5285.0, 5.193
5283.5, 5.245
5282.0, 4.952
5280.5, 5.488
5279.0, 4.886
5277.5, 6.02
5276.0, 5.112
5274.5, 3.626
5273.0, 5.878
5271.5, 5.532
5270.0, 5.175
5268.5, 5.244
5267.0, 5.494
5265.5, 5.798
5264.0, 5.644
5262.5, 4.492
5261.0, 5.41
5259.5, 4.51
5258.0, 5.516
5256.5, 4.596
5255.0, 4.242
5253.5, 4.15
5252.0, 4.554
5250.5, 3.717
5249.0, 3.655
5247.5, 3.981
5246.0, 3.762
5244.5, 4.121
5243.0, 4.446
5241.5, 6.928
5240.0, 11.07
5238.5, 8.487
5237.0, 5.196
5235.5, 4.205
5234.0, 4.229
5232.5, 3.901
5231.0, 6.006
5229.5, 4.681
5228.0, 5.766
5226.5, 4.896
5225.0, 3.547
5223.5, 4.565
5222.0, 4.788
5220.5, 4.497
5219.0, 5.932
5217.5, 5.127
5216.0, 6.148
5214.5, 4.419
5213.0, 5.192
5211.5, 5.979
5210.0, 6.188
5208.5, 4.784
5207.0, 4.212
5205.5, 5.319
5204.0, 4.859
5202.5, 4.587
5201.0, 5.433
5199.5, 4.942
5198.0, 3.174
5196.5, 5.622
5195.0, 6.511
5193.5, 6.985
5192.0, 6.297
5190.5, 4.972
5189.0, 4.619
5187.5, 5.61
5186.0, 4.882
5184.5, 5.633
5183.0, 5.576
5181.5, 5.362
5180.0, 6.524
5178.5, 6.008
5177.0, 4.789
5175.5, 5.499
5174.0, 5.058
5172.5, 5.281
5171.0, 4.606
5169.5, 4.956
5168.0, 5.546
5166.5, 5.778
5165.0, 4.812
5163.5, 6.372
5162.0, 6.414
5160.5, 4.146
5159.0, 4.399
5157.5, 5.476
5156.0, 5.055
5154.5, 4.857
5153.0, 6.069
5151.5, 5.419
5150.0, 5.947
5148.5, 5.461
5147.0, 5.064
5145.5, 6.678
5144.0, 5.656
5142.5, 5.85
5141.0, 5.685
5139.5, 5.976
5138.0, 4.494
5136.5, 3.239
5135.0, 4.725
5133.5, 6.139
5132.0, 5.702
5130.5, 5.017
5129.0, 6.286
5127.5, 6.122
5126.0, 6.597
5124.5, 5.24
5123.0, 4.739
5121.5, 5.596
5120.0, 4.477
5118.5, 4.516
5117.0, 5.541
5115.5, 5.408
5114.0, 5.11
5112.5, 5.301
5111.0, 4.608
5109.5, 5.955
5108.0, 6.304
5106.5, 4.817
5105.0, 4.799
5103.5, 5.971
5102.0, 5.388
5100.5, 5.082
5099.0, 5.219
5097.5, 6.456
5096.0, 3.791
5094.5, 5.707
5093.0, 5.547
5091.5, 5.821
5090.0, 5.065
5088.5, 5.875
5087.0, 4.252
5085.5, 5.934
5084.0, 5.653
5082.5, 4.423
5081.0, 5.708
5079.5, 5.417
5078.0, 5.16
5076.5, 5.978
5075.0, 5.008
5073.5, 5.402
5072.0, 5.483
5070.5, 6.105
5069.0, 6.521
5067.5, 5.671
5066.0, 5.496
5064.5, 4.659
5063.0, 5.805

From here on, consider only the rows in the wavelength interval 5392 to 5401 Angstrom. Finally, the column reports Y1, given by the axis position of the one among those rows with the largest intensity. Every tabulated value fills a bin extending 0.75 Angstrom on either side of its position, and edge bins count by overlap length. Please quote 5396.0 Angstrom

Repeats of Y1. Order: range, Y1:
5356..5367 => 5361.5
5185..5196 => 5193.5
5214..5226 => 5216.0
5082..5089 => 5085.5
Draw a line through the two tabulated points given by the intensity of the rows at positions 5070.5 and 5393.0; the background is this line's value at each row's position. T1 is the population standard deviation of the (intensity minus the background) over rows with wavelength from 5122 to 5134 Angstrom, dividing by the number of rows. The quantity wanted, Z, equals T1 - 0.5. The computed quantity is 0.13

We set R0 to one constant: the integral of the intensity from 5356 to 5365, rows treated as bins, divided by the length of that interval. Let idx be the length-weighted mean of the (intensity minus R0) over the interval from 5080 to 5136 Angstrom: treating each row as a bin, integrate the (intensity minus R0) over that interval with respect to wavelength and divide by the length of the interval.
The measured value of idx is 0.18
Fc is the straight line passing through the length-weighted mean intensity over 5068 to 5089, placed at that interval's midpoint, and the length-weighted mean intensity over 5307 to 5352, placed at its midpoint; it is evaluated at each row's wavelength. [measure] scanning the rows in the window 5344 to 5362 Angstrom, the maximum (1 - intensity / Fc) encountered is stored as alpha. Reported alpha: 0.16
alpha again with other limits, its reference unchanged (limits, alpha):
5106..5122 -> 0.18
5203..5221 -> 0.21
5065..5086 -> 0.19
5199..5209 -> 0.21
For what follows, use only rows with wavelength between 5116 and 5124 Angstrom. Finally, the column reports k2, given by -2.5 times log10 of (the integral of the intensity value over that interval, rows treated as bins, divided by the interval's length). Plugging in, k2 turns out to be -1.746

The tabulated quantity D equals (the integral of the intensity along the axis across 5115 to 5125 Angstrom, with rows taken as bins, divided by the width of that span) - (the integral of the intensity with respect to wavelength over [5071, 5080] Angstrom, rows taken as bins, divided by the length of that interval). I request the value -0.4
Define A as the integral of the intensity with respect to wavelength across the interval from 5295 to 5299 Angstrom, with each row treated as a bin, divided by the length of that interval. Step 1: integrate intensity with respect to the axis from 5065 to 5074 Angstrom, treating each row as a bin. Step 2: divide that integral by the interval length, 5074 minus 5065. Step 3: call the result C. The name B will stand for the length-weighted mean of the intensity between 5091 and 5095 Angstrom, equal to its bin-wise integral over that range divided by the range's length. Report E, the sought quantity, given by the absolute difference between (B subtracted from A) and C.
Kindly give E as 6.03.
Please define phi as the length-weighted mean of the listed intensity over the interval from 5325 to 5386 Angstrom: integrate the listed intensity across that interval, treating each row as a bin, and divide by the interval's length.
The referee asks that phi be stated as 5.22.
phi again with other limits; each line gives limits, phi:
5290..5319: 5.22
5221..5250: 5.15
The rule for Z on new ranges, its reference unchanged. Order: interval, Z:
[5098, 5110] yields 0.04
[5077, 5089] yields 0.11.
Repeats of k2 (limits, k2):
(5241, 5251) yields -1.590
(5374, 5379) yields -1.664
